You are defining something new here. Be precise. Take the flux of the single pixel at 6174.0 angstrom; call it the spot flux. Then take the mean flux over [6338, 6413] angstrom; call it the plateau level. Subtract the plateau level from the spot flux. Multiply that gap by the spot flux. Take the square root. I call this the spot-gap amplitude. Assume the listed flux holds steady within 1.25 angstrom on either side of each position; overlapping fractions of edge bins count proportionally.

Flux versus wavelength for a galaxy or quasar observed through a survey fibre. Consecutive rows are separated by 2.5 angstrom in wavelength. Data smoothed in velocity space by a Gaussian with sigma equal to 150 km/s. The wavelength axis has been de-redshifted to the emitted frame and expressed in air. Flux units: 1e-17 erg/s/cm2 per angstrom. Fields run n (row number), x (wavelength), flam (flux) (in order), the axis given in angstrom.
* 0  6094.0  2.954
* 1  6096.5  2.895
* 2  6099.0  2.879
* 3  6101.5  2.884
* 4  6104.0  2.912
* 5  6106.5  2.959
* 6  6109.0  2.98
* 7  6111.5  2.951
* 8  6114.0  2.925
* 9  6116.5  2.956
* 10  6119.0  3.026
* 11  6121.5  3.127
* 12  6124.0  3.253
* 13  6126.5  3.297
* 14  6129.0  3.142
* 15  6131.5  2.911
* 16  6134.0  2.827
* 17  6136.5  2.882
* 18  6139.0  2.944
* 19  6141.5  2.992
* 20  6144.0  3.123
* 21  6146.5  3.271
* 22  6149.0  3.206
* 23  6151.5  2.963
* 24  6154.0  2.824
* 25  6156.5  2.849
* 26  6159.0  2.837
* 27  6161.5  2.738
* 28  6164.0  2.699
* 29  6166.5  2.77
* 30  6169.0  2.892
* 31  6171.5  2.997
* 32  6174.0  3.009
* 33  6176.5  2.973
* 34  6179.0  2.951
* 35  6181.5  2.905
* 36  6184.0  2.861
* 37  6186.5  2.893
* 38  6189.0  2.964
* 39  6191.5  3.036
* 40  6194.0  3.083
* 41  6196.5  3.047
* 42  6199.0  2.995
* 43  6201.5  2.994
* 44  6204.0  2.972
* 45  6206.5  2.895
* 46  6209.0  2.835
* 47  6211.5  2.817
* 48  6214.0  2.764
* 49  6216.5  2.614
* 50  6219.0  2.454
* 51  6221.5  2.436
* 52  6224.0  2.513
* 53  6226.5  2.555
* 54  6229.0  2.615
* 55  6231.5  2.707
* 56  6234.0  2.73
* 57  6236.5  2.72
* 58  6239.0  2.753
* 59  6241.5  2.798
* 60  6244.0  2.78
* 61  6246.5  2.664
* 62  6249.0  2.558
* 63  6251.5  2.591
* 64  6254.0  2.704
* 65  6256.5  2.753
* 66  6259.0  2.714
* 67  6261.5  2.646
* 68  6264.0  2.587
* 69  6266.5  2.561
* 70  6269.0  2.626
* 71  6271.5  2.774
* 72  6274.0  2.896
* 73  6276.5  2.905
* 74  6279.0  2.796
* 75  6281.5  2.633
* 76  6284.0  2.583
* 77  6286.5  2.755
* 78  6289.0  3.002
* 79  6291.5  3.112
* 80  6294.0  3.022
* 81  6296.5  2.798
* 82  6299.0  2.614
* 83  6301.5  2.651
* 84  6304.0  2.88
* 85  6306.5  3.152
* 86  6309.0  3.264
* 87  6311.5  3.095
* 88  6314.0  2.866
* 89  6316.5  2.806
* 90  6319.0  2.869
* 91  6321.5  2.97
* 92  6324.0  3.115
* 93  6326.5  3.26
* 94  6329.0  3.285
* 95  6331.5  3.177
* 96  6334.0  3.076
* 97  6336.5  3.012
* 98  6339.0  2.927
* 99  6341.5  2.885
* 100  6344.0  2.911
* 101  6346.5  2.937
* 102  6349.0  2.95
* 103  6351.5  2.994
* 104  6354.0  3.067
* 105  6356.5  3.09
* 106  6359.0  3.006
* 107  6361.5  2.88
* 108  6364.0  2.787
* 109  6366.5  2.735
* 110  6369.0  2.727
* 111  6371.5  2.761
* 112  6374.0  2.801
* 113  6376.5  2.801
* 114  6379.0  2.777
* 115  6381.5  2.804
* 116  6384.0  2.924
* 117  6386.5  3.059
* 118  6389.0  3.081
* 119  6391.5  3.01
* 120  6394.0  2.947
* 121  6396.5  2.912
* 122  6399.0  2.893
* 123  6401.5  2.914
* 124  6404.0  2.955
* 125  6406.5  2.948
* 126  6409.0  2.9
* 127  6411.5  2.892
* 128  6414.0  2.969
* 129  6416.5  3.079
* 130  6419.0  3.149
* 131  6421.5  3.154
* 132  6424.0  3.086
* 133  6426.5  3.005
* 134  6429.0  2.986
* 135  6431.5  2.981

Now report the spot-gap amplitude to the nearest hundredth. 0.55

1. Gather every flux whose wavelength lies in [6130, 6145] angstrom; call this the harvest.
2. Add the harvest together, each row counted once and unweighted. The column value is 18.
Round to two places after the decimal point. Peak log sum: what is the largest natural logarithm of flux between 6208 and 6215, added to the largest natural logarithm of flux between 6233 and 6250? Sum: 2.07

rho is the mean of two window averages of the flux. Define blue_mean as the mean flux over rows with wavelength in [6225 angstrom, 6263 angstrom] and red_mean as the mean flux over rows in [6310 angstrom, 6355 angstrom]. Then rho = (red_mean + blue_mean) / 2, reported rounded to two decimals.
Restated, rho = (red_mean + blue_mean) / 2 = 2.85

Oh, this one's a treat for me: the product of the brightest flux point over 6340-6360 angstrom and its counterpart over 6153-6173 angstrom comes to 9.3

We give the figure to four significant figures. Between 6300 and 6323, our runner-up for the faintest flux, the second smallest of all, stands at 2.806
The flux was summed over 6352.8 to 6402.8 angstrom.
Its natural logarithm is 4.06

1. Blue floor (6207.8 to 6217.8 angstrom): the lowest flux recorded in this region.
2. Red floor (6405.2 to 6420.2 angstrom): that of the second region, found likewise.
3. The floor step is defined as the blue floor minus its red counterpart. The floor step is -0.28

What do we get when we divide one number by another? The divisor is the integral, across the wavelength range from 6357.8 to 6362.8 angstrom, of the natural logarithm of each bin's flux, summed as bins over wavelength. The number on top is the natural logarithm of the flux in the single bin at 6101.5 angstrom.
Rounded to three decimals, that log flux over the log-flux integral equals 0.196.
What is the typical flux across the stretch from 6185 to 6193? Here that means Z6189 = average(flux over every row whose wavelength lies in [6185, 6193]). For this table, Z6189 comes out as 2.96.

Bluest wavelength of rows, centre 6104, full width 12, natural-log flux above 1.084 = 6106.5 angstrom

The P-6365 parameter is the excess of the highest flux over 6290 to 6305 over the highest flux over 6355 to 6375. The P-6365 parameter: 0.02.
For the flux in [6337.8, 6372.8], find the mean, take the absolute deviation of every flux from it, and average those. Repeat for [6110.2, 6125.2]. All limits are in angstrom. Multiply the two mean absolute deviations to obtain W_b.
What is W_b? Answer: 0.0093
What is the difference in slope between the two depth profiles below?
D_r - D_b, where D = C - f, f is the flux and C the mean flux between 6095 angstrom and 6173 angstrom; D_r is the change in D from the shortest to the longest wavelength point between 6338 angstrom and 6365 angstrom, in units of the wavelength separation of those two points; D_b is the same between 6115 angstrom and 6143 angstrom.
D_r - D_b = 0.007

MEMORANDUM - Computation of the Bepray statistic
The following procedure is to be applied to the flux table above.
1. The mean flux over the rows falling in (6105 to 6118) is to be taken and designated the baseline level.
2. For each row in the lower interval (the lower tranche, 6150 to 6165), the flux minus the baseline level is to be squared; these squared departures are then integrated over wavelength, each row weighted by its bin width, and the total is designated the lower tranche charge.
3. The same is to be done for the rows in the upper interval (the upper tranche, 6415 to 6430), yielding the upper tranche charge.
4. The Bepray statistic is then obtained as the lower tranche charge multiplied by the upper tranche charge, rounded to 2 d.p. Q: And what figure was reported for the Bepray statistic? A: 0.11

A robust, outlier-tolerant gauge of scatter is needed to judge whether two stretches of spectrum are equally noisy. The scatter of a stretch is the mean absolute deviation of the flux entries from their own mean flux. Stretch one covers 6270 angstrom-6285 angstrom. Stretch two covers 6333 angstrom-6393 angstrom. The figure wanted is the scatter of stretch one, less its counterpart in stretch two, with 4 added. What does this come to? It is 4.00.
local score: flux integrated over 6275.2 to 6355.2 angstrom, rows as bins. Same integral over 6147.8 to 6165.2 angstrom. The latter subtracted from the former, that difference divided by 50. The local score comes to 3.7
